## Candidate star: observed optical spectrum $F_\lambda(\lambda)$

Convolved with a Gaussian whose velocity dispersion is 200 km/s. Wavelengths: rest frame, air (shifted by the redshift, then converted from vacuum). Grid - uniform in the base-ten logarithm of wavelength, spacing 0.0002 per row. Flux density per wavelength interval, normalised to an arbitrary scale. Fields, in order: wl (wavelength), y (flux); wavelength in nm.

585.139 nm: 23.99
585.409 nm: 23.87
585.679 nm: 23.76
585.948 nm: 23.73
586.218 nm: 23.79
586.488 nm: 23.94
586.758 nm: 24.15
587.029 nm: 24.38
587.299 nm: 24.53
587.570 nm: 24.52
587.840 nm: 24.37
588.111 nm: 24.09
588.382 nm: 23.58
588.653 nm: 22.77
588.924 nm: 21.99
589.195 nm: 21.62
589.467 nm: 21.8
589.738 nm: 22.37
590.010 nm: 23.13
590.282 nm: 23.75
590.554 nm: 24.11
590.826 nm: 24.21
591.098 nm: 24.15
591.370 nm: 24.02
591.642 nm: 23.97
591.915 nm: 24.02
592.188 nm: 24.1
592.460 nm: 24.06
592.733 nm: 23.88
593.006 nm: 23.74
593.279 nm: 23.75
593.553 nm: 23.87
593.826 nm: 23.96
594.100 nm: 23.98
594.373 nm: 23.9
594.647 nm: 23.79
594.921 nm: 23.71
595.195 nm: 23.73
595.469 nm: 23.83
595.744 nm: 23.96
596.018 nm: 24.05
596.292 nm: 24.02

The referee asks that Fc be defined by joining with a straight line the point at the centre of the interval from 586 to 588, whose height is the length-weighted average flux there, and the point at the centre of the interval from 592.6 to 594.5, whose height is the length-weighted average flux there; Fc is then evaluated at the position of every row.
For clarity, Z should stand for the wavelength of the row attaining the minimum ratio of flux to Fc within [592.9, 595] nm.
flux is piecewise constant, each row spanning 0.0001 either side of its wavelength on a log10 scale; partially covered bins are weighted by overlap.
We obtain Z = 593.006 nm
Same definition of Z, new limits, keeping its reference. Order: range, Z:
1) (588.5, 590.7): 589.195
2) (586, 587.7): 586.218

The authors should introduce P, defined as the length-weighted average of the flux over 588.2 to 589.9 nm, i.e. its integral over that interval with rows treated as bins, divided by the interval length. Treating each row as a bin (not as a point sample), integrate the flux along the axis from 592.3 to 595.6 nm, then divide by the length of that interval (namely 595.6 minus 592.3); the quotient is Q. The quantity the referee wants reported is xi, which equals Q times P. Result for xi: 535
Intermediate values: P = 22.4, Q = 23.86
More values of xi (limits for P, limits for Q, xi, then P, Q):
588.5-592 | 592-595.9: 554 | 23.2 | 23.88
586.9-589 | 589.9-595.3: 569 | 23.8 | 23.90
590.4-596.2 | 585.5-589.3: 567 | 23.9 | 23.68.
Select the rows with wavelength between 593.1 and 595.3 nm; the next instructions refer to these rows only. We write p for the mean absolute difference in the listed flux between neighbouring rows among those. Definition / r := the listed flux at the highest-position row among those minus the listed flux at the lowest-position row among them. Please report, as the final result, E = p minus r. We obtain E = 0.1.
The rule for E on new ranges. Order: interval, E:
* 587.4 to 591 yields 0.8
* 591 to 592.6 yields 0.2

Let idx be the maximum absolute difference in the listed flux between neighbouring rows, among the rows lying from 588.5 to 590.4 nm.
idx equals 0.78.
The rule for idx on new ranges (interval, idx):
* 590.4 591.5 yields 0.13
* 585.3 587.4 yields 0.23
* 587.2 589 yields 0.81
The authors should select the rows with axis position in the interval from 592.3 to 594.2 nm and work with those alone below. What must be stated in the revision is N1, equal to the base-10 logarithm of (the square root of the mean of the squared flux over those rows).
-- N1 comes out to 1.38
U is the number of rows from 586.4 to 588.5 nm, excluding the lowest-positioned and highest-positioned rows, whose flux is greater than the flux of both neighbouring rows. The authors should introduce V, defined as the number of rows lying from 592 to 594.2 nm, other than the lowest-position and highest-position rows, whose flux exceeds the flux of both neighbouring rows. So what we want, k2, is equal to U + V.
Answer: 1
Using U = 1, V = 0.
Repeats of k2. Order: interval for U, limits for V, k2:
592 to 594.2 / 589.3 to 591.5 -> 1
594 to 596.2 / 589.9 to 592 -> 1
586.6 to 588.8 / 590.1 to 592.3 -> 2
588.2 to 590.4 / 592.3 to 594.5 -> 1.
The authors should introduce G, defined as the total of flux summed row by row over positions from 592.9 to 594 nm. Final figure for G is 95.3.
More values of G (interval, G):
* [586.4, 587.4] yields 97.0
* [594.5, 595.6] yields 95.1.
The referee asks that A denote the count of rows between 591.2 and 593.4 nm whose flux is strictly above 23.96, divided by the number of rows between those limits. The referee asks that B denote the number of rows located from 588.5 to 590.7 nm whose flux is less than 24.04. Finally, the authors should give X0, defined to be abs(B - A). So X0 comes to 6.4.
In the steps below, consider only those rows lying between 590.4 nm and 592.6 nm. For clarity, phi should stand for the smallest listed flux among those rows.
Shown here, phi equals 23.97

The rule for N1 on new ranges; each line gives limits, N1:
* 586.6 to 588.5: 1.38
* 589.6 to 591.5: 1.37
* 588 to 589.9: 1.35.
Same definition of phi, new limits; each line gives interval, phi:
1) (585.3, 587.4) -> 23.73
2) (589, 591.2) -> 21.62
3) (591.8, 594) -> 23.74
